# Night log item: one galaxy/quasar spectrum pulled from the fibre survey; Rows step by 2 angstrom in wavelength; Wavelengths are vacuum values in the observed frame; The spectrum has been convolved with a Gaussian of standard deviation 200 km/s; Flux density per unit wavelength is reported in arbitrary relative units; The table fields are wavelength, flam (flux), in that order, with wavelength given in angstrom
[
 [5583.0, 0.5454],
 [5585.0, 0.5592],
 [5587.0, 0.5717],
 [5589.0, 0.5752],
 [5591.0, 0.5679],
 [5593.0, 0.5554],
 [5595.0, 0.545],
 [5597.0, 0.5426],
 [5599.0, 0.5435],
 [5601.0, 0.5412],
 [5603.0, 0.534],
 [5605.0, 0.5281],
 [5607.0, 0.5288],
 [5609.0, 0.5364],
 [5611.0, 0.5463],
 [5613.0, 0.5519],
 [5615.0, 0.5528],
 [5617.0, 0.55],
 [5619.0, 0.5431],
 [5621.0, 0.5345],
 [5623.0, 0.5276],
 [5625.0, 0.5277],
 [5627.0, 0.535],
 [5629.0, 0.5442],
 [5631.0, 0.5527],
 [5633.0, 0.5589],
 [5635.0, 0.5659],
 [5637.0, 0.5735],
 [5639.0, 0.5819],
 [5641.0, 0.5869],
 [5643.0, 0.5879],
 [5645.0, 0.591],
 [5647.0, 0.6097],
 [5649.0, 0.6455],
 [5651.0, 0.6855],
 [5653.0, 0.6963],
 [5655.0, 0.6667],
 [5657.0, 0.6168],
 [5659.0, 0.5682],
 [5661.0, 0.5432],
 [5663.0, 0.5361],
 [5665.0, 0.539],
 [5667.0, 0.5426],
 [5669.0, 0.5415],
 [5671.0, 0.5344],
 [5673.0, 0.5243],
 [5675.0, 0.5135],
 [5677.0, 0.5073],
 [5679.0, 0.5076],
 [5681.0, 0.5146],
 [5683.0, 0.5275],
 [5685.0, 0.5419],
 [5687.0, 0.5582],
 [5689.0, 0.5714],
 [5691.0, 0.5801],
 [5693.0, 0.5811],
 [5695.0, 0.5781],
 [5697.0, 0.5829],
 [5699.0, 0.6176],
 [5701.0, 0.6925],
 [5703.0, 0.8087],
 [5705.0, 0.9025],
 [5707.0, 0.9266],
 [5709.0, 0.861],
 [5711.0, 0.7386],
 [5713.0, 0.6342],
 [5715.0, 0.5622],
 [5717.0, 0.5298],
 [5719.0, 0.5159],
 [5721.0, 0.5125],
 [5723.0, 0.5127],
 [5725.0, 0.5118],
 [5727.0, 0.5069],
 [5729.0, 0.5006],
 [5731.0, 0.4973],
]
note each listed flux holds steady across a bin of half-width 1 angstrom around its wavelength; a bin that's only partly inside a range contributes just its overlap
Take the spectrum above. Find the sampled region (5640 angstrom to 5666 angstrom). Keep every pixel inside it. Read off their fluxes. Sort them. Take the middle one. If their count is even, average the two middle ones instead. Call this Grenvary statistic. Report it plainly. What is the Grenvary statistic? 0.59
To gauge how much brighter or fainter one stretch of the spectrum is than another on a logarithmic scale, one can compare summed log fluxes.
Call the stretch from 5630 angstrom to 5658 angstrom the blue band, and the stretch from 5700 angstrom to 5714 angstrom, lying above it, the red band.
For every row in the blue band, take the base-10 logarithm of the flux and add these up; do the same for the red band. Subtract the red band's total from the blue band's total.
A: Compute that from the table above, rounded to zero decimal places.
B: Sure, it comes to -2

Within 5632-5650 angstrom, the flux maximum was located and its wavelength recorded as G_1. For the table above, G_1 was 5649.0 angstrom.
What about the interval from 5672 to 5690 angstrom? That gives 5689.0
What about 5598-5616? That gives 5615.0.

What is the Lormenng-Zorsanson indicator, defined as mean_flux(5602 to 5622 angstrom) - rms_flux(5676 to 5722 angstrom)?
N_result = -0.097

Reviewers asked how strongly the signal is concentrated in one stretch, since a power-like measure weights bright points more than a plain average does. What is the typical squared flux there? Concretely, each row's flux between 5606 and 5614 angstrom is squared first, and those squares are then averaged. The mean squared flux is 0.293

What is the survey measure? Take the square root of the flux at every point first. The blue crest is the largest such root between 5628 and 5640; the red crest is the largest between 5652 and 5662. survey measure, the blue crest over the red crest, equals 0.91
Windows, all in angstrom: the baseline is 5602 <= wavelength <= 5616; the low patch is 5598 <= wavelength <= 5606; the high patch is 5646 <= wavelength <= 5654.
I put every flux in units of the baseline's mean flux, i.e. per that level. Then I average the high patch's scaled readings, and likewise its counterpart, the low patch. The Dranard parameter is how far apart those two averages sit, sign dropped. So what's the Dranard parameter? 0.227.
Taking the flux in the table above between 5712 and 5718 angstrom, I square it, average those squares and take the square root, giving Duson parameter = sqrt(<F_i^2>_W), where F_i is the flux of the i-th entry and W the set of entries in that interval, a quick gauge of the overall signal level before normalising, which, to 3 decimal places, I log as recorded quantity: 0.577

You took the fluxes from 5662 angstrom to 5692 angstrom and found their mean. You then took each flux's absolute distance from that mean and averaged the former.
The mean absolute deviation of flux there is 0.016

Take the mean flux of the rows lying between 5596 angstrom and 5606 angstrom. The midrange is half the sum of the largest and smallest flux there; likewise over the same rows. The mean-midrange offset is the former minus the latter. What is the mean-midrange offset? 0.002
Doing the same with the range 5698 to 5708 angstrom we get 0.017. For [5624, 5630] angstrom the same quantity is 0.000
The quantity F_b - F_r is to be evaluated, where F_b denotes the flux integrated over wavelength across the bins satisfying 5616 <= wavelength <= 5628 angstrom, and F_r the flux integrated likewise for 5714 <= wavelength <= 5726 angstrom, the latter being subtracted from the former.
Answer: 0.1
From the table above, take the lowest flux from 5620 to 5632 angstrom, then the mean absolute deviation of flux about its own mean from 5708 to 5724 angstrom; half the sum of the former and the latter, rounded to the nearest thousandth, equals 0.315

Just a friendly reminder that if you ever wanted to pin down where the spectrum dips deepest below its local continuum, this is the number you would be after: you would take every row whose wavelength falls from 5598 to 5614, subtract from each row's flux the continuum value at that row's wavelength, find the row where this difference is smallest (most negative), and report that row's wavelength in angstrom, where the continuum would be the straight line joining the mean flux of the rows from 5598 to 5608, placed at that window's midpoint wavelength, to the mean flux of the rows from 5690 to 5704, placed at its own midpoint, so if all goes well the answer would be 5607.0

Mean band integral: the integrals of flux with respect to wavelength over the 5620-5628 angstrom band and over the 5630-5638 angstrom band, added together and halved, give 4.38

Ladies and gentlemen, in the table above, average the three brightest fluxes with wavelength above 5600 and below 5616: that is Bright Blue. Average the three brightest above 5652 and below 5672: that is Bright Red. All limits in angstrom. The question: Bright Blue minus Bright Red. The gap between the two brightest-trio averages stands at -0.11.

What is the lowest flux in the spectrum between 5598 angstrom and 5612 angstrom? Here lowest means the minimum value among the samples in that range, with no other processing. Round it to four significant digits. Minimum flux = 0.5281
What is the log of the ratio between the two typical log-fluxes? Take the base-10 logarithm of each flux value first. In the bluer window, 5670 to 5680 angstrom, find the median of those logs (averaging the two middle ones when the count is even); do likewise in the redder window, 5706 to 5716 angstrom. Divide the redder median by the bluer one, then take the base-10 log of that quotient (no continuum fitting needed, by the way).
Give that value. -0.34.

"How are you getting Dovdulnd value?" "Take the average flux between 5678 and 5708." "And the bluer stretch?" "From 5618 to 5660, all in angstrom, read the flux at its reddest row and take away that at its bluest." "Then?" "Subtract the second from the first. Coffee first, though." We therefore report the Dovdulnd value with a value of 0.608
